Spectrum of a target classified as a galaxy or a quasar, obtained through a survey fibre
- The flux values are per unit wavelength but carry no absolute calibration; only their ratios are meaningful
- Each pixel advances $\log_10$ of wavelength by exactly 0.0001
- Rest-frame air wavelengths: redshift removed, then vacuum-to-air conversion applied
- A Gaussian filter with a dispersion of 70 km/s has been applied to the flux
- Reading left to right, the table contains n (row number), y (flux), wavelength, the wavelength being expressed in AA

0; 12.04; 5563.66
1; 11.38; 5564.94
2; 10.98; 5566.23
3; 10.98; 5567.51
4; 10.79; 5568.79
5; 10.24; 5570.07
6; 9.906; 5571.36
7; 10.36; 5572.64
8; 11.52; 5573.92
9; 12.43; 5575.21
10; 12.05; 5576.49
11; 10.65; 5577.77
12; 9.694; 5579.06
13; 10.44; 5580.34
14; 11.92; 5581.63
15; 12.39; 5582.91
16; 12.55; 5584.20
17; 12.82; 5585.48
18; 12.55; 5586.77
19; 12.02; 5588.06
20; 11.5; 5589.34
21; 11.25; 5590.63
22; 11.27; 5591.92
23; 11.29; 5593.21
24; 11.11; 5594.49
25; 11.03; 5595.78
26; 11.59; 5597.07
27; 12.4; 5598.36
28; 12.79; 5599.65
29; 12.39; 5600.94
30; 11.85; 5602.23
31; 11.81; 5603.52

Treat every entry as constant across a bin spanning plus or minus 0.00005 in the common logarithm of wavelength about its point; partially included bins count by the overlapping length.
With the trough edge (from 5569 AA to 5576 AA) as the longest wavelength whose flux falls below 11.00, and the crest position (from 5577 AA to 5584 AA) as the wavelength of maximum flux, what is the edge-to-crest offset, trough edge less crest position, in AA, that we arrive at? -10.3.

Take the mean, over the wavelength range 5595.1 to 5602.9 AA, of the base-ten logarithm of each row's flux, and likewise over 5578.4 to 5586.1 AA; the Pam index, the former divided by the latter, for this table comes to 1.01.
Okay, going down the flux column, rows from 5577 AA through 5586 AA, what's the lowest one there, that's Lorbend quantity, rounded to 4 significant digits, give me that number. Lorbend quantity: 9.694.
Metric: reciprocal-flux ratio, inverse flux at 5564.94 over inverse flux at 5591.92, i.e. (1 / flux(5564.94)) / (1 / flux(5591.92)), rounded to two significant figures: 0.99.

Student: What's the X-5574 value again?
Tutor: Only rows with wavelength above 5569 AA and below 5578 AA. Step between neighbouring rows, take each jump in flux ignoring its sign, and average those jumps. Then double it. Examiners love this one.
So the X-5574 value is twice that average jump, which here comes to 1.55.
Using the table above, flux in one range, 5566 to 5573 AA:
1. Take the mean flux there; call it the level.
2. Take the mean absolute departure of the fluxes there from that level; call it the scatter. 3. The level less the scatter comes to 10.2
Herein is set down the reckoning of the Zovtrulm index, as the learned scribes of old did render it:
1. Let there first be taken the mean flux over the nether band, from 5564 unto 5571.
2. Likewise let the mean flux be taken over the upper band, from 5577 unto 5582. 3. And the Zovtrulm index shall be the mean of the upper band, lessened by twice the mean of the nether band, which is -11.1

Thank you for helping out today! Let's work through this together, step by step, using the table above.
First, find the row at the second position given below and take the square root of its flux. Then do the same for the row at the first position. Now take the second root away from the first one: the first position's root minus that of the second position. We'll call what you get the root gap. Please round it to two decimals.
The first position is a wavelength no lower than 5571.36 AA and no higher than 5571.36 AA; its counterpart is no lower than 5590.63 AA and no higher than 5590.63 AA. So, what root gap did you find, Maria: -0.21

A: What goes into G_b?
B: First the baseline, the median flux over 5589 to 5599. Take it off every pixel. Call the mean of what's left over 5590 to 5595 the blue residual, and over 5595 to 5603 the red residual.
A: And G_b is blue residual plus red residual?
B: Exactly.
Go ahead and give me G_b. 0.7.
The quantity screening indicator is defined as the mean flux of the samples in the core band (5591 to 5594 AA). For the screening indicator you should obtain 11.3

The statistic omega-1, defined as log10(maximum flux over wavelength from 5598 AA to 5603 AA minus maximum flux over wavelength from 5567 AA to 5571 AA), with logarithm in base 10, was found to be 0.3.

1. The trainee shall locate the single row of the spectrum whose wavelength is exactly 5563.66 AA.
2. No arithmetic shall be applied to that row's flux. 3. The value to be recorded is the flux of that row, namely 12.04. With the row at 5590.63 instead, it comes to 11.25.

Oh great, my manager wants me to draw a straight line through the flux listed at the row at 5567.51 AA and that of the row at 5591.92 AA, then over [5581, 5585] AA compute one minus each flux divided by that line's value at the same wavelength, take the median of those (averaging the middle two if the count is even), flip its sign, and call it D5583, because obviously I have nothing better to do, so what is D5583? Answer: 0.11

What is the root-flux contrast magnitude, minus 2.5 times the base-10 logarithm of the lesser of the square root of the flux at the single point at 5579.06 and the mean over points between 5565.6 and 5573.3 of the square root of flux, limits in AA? -1.233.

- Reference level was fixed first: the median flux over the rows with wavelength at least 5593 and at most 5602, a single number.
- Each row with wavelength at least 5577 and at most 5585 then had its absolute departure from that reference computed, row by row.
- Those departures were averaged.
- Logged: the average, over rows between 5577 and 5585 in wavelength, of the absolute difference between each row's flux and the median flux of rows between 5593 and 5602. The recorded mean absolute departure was 1.0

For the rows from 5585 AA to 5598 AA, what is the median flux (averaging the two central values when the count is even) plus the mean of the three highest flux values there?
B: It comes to 23.86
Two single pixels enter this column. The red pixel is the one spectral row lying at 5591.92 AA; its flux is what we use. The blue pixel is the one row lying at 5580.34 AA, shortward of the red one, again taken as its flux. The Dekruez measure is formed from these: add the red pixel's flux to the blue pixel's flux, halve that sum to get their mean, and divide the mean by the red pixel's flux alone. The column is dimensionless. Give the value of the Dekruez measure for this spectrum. 0.96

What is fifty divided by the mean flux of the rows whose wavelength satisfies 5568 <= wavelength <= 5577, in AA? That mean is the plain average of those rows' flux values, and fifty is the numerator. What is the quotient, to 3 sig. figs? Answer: 4.53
